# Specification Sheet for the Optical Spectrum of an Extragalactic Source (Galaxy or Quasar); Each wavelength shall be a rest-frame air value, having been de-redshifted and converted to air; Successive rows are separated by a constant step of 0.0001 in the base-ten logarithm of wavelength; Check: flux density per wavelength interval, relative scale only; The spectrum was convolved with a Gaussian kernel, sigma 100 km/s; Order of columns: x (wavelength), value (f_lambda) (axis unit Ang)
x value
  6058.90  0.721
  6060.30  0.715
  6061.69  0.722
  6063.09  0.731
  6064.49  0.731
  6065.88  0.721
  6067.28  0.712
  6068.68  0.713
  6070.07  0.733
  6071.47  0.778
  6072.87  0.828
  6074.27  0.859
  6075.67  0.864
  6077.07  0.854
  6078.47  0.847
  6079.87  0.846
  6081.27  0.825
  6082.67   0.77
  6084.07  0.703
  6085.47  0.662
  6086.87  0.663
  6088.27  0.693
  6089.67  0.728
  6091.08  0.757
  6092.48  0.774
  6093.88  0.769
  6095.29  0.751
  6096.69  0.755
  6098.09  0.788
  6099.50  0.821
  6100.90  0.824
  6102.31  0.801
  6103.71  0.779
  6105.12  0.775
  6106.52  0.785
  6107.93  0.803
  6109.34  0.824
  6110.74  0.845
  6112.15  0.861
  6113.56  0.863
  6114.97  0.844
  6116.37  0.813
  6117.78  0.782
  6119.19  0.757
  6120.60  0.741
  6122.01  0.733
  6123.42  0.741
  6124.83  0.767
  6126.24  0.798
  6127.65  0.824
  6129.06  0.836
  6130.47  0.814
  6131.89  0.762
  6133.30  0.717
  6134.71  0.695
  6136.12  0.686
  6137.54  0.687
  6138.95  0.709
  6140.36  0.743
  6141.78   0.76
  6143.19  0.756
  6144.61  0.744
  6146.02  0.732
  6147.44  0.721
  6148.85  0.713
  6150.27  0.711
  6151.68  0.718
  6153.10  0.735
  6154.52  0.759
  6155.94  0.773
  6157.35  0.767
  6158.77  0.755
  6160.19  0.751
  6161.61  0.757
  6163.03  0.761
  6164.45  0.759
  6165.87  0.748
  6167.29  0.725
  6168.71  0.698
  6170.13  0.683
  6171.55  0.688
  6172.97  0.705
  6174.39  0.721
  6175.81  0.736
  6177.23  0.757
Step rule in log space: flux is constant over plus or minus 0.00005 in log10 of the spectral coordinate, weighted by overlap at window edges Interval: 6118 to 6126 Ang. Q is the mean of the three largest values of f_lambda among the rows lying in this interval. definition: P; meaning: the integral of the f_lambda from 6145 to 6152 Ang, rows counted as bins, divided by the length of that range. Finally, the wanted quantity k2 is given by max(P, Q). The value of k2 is 0.755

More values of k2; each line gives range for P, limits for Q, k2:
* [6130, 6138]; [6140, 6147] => 0.753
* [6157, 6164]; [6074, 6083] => 0.859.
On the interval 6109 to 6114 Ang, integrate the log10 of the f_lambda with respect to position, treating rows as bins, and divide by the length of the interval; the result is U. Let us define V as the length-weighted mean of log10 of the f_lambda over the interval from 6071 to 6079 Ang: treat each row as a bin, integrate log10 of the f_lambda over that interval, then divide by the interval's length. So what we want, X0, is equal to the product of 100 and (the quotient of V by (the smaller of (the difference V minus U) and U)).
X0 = 107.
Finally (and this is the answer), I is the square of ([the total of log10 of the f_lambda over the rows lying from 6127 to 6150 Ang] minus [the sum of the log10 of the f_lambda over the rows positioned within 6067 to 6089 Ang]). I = 0.06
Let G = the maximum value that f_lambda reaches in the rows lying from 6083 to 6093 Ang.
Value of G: 0.774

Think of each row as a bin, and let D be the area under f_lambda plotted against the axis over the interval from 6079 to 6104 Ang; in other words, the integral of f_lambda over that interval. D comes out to 19.1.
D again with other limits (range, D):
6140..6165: 18.6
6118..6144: 19.5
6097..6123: 20.8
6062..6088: 19.9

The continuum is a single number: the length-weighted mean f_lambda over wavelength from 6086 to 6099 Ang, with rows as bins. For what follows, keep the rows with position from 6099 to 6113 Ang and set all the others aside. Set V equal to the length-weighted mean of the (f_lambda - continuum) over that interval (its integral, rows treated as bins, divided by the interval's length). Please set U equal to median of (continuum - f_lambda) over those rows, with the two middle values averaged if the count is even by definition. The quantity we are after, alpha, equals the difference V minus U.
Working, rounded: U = -0.070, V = 0.070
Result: 0.14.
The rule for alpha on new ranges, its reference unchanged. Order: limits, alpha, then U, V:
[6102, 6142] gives 0.07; -0.037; 0.035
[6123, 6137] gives 0.04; -0.022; 0.021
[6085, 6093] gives -0.06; 0.032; -0.029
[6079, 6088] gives 0.00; 0.006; 0.002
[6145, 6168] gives 0.01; -0.007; 0.001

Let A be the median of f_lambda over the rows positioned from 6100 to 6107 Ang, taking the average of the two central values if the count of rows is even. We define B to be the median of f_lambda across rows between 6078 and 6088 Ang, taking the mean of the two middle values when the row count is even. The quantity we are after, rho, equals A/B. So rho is 1.02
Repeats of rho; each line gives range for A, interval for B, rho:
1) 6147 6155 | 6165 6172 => 1.03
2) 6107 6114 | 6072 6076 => 0.98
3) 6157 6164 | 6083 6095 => 1.06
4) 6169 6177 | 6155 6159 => 0.92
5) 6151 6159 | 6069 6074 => 0.97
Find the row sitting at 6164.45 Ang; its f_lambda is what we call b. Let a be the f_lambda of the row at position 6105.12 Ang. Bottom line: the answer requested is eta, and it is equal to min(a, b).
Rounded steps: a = 0.775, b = 0.759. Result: 0.759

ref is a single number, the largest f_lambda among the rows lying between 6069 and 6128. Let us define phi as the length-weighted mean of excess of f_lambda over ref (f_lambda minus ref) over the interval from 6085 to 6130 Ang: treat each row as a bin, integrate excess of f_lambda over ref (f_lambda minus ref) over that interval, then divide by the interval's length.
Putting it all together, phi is -0.083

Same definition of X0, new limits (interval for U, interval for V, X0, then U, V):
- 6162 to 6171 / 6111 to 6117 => 53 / -0.137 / -0.073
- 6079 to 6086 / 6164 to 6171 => 121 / -0.118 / -0.143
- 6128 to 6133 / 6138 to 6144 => 133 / -0.098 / -0.131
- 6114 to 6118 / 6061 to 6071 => 162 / -0.086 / -0.140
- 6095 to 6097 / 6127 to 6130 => 66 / -0.123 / -0.082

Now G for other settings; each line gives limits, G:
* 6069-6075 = 0.859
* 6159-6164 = 0.761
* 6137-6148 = 0.76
